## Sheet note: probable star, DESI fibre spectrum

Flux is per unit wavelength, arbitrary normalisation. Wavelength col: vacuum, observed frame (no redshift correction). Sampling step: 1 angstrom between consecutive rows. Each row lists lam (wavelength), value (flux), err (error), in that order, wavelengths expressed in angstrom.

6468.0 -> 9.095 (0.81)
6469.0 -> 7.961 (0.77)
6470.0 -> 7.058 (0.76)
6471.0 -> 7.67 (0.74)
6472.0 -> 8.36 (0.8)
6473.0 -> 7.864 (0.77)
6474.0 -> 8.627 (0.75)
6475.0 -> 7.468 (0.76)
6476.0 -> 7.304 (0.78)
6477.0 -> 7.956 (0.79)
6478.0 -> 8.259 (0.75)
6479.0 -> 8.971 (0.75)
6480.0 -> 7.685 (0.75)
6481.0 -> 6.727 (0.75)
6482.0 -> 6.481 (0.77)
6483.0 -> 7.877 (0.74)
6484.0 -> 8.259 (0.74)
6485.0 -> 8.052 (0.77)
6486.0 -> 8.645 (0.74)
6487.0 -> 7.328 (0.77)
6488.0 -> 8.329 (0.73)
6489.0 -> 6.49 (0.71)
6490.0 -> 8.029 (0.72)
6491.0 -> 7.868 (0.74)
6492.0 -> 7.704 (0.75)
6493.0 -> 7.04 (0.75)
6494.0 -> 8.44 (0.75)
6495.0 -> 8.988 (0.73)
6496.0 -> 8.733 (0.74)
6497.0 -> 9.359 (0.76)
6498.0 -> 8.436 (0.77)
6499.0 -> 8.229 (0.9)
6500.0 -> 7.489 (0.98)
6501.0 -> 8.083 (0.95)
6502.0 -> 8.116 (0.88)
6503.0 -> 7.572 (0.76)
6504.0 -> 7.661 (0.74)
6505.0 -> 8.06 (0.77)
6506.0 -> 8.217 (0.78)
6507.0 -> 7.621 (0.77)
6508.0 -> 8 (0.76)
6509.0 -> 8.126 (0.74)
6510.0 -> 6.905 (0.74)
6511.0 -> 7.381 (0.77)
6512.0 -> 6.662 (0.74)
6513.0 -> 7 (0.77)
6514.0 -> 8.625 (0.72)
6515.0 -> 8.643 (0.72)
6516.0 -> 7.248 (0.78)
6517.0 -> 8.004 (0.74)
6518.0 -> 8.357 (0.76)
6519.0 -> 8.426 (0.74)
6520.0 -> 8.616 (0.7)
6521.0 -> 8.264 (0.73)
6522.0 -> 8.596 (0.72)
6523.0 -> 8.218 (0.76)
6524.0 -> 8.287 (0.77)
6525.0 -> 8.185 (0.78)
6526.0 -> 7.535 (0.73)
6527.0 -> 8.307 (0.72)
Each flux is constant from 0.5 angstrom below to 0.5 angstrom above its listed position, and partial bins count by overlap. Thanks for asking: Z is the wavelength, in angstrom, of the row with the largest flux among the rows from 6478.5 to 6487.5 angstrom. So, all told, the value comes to 6479.0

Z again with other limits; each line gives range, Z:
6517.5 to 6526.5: 6520.0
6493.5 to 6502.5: 6497.0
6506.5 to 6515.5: 6515.0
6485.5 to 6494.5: 6486.0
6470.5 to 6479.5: 6479.0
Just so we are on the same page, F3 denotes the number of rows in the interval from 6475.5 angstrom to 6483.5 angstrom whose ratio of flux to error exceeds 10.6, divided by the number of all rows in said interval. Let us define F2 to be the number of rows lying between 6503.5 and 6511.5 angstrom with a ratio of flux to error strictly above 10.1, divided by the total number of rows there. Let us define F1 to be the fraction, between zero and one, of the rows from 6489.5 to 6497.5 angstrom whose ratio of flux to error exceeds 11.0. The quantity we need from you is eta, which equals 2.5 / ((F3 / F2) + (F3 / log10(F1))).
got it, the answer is -2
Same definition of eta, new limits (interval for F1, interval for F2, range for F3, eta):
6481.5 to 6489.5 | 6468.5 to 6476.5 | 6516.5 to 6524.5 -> -3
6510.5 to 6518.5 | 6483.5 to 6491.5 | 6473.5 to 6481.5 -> -20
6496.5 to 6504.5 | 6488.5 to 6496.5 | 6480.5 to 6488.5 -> 22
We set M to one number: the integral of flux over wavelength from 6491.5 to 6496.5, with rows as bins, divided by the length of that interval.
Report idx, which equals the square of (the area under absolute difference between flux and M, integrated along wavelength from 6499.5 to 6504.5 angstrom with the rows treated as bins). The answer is 4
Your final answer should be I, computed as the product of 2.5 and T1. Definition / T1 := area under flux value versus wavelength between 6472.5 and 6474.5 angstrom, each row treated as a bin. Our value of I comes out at 41.2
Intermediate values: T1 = 16.5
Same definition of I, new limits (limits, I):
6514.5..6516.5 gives 39.7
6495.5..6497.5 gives 45.2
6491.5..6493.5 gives 36.9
